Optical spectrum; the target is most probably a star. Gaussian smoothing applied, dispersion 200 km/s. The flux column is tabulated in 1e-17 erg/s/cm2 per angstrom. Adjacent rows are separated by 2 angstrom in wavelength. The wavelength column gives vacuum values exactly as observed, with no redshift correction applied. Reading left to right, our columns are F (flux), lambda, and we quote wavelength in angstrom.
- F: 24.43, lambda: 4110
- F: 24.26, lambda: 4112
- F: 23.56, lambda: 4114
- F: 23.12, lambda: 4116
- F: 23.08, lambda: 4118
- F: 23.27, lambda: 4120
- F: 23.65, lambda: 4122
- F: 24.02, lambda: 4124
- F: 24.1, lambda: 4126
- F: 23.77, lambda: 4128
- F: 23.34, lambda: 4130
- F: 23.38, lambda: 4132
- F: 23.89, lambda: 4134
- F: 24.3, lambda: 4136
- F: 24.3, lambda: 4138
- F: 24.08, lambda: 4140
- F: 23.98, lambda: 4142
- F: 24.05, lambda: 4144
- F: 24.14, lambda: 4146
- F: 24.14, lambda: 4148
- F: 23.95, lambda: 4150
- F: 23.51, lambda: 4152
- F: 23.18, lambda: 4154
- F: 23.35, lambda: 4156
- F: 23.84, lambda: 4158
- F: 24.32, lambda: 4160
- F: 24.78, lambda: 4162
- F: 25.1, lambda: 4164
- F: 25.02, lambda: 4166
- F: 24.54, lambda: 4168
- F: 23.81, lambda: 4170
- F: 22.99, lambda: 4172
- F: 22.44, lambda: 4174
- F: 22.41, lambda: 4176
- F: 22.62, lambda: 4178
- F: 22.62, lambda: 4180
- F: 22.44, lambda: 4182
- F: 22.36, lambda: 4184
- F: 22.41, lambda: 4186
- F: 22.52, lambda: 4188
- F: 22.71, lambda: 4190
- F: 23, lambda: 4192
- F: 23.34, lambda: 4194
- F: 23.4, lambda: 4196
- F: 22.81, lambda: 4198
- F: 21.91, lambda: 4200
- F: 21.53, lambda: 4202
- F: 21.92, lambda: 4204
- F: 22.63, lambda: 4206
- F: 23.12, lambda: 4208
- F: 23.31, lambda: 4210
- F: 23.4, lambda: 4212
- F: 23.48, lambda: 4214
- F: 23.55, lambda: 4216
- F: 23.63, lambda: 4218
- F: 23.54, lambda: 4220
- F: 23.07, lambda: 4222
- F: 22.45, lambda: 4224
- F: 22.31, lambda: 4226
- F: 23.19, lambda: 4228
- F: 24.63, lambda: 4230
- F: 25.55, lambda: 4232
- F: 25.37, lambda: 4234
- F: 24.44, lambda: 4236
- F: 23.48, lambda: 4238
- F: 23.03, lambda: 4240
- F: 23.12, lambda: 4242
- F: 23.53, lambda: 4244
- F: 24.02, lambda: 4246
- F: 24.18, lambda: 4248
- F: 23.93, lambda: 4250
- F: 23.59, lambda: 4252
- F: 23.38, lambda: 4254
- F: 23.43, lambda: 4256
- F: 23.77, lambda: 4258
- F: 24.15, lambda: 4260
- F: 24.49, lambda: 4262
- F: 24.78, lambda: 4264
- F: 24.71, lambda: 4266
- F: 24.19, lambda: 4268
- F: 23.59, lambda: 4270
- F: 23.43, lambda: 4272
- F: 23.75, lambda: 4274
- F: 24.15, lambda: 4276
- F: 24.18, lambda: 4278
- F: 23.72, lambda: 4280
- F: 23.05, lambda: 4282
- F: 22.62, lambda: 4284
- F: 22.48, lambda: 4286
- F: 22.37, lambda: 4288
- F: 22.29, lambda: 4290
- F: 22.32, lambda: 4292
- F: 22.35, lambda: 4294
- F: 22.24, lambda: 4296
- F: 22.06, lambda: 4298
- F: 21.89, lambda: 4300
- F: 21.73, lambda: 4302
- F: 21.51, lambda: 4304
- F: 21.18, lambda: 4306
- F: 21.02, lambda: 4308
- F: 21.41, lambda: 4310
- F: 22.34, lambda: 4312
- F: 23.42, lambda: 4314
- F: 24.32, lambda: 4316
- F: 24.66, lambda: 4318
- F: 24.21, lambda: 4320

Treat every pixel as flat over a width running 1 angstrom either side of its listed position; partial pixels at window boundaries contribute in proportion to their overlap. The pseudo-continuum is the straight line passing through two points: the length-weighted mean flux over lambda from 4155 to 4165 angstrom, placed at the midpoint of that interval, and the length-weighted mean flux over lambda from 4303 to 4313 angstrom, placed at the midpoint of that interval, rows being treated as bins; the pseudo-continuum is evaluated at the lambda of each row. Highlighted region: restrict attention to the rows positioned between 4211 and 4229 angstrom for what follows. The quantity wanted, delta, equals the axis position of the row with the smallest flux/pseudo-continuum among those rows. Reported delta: 4226 angstrom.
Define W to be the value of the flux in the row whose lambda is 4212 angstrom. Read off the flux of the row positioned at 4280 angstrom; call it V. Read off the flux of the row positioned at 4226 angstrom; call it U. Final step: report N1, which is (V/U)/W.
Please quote 0.045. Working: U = 22.31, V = 23.72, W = 23.4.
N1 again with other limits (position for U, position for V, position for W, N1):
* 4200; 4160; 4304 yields 0.052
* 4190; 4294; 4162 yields 0.040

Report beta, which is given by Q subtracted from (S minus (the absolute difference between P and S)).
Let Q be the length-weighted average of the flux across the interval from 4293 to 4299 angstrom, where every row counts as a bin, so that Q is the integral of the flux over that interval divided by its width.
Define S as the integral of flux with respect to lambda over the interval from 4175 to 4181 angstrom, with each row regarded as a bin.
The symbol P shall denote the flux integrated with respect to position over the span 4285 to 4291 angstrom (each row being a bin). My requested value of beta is 112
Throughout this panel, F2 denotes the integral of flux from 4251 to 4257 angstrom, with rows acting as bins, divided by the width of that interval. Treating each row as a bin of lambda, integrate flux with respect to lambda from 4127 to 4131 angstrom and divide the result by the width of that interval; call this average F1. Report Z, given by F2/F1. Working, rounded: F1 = 23.6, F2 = 23.5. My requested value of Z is 1.00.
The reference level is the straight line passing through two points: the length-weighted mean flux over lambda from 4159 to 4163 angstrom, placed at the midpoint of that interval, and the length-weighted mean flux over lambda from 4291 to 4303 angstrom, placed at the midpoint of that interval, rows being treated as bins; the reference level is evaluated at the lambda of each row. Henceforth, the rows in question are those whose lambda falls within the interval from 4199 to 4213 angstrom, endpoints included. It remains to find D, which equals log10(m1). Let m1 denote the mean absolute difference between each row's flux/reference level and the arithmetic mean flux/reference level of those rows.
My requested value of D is -1.52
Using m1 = 0.0299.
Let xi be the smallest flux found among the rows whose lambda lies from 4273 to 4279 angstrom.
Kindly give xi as 23.75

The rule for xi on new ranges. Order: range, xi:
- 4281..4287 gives 22.48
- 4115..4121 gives 23.08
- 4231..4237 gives 24.44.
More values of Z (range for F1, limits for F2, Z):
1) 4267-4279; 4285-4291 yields 0.94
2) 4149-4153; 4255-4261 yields 1.00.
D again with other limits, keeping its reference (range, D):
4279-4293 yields -1.81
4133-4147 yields -2.30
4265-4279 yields -1.81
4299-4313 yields -1.83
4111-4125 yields -1.83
